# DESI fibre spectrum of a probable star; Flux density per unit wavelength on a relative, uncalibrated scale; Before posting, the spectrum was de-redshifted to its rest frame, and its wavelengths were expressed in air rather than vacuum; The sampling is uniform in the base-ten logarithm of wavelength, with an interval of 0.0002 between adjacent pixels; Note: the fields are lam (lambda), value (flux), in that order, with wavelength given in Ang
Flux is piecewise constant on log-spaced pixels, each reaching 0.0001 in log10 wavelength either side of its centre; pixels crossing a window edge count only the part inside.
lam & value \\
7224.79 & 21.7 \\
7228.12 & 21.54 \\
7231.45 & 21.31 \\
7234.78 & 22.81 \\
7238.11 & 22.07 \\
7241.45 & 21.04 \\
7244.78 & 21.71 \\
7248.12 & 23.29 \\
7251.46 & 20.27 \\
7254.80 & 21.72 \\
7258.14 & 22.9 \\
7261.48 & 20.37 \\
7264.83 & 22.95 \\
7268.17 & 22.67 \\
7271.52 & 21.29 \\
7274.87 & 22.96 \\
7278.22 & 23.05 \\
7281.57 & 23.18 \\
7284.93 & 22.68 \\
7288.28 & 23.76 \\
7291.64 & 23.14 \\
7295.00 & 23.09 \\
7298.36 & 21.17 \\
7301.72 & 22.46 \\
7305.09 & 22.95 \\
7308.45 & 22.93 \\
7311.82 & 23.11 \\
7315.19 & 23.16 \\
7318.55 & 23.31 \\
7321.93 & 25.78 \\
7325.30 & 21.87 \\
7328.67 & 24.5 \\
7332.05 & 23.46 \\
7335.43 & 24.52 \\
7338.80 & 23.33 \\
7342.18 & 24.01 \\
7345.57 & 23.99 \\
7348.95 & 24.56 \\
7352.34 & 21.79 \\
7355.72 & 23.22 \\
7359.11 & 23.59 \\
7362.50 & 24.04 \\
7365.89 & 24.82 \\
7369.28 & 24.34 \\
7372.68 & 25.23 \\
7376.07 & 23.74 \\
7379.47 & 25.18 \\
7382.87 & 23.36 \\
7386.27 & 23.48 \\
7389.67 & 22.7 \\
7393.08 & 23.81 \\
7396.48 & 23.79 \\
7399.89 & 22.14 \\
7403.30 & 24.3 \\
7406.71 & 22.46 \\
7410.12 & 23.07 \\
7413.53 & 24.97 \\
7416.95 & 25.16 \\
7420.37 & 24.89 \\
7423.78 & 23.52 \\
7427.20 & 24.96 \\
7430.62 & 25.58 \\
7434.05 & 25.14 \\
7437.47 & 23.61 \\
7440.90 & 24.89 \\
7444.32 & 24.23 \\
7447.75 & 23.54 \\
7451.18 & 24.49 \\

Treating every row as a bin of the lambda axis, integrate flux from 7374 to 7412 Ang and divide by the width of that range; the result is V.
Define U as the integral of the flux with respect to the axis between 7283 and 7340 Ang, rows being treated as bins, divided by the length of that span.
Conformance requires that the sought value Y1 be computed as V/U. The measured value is 1.01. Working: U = 23.2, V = 23.5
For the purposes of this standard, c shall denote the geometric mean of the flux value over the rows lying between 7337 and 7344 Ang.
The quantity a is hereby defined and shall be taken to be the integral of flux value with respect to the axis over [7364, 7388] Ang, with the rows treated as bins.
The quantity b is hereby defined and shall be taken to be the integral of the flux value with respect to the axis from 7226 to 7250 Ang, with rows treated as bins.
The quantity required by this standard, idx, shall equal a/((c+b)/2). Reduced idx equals 2.1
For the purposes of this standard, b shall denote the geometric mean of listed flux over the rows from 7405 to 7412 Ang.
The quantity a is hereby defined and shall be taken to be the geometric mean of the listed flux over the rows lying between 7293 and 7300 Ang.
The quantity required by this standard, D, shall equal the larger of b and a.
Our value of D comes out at 22.8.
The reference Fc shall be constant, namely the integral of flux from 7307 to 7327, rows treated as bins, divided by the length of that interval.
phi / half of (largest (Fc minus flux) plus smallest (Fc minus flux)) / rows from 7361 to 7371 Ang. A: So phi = -1.1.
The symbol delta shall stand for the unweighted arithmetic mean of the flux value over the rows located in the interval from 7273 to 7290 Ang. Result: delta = 23.1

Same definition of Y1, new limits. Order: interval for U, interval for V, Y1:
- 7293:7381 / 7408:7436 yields 1.04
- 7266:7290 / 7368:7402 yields 1.04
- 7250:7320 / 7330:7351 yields 1.06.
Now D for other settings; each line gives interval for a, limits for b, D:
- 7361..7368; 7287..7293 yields 24.4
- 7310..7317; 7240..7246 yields 23.1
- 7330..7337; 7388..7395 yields 24.0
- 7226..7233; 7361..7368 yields 24.4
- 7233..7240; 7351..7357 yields 22.5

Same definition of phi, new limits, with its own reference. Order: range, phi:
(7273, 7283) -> 0.3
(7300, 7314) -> 0.6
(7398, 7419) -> -0.3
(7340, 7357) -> 0.2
